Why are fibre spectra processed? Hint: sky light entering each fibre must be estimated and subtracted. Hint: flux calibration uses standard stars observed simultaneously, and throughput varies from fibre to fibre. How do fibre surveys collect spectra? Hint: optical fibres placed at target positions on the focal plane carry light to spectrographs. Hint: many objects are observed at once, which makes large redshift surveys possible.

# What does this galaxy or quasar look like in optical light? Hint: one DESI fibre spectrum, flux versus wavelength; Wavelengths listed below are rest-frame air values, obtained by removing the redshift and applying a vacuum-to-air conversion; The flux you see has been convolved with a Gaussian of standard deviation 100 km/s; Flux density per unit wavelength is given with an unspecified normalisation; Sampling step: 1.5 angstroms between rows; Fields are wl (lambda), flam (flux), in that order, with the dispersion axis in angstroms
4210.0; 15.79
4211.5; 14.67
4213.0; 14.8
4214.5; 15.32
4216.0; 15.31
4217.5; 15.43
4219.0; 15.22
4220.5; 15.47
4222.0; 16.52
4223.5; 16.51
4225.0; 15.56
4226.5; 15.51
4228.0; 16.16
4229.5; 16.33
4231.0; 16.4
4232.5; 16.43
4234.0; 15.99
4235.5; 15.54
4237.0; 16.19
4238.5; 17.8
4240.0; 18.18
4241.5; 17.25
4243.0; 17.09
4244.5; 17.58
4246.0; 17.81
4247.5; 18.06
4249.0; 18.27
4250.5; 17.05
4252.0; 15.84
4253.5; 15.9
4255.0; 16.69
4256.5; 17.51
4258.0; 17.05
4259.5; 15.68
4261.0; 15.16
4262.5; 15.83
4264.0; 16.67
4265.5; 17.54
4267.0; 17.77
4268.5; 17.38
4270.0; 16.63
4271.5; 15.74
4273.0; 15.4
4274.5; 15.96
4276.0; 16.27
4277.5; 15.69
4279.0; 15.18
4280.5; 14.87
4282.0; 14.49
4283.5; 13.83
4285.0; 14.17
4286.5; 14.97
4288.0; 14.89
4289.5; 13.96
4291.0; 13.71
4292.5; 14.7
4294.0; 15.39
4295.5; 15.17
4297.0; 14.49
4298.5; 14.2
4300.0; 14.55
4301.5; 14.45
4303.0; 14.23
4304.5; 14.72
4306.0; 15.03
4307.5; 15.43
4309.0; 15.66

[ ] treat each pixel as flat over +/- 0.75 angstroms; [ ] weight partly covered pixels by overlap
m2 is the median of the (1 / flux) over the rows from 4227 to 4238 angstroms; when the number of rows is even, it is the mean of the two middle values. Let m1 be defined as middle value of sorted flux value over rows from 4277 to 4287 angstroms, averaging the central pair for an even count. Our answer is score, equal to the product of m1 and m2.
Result 0.92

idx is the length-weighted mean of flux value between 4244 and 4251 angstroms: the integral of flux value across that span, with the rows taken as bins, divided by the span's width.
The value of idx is 17.8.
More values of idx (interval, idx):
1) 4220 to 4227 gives 15.9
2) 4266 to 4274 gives 16.6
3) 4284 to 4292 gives 14.3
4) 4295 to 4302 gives 14.6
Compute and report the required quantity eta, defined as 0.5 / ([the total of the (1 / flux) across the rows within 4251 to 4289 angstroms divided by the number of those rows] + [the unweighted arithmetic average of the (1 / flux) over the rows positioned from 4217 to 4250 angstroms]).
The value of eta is 4.04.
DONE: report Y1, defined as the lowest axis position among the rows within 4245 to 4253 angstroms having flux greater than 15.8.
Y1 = 4246.0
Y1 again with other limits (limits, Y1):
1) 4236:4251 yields 4237.0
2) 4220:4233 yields 4222.0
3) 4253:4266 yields 4253.5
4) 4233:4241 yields 4234.0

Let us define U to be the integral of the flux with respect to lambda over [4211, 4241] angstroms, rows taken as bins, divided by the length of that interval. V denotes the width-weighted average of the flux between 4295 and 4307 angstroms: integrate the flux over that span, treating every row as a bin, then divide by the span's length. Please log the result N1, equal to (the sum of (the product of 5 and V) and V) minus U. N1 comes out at 71.7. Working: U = 16.0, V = 14.6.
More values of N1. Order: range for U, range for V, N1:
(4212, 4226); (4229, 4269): 85.6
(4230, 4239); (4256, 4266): 82.3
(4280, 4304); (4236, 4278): 86.2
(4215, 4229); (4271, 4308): 73.4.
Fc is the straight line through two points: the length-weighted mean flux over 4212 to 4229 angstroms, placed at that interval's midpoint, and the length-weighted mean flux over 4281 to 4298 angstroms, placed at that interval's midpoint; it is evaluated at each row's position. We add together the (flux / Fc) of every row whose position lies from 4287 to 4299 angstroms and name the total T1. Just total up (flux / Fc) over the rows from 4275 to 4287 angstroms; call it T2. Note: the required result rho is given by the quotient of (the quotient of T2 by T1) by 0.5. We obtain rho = 2.02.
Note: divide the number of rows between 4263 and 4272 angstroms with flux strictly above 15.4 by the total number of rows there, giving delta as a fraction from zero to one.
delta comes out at 1.00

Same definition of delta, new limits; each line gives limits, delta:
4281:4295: 0.00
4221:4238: 1.00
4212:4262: 0.85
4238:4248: 1.00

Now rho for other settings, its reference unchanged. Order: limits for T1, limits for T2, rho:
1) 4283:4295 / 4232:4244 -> 2.20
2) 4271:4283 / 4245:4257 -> 2.16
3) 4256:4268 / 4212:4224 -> 1.79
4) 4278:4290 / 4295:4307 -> 2.04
